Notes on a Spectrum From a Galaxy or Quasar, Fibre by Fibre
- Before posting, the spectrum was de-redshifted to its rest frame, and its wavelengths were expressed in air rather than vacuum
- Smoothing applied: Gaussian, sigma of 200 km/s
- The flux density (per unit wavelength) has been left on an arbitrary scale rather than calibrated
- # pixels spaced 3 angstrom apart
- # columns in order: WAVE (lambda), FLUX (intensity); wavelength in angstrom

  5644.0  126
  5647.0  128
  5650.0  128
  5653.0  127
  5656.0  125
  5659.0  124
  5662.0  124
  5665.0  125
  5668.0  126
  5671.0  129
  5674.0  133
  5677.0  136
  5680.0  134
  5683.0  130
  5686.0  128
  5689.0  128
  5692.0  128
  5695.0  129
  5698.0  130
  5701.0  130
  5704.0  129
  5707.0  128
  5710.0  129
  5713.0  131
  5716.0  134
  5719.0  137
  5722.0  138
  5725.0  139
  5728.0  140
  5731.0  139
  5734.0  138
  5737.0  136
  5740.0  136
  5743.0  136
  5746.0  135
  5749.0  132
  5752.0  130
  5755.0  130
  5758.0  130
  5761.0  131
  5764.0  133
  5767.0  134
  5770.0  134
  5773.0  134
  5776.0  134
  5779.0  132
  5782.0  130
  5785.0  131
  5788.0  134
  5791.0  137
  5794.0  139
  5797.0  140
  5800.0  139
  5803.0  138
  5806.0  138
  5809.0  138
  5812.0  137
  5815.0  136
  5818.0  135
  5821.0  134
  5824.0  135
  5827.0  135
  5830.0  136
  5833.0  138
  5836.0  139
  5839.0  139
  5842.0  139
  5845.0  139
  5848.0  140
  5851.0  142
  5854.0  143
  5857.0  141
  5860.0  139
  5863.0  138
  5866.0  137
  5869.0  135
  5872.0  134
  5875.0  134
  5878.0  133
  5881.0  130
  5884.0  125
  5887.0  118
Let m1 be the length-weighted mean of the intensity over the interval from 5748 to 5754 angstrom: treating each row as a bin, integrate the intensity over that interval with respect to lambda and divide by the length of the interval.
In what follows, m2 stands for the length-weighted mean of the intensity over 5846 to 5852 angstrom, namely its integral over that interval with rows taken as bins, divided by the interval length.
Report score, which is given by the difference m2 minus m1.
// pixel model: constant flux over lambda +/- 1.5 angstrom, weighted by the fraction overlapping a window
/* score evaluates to 10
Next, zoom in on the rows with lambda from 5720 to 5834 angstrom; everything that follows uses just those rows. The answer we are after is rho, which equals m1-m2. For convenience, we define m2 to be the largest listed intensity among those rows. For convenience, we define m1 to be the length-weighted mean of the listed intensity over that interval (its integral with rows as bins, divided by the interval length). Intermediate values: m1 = 135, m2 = 140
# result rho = -4.7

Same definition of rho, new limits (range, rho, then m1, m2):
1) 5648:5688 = -7.6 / 128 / 136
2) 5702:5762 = -6.1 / 134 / 140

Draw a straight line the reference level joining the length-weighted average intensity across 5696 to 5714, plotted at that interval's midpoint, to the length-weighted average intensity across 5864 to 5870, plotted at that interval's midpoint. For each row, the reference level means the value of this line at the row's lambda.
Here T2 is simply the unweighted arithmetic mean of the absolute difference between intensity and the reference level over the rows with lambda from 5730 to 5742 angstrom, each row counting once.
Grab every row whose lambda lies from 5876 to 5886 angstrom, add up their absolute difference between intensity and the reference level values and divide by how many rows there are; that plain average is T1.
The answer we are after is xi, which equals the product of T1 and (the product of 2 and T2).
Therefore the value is 97.9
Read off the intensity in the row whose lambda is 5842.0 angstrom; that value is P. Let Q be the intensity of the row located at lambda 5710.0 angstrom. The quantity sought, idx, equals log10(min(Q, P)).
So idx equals 2.11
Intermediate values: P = 139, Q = 129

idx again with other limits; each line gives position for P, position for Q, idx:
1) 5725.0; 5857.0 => 2.14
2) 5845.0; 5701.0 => 2.11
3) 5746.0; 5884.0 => 2.10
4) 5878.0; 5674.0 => 2.12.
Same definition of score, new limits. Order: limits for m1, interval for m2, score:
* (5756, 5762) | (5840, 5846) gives 9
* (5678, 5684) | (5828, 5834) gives 4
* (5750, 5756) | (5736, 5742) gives 6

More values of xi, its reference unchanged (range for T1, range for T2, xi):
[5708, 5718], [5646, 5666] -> 8.2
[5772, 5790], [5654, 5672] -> 7.9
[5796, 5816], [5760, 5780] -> 11.7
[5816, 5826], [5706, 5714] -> 1.3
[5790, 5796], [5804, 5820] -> 27.9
